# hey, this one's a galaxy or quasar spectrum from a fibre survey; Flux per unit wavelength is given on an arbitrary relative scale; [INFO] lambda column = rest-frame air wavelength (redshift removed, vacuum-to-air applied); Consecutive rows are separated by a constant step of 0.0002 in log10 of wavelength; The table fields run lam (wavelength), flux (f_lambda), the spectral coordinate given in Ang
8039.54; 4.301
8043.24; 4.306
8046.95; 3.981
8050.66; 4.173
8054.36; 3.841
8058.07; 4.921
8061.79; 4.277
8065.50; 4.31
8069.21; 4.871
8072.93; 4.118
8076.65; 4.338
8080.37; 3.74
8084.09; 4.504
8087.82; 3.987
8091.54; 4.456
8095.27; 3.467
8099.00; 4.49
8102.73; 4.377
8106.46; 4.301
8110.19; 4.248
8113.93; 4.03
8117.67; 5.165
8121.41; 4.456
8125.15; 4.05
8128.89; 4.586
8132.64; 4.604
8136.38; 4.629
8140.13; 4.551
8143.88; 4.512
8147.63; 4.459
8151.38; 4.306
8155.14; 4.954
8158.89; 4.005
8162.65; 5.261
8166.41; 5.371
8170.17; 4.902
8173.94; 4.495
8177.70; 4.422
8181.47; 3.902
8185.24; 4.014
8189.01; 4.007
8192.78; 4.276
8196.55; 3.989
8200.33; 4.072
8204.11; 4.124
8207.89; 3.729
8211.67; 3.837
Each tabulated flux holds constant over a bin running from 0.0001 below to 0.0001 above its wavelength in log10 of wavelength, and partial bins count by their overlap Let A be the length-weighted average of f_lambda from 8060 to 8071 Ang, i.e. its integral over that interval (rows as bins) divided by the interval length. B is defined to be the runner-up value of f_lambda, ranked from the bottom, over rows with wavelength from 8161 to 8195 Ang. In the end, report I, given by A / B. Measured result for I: 1.12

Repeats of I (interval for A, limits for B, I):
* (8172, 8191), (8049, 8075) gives 1.01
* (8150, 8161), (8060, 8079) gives 1.04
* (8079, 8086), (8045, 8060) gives 1.04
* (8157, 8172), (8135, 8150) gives 1.08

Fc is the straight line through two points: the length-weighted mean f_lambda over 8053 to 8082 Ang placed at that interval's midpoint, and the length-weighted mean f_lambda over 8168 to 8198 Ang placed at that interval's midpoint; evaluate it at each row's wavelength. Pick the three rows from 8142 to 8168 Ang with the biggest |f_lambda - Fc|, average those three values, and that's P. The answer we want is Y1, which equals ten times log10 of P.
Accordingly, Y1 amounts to -0.4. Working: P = 0.92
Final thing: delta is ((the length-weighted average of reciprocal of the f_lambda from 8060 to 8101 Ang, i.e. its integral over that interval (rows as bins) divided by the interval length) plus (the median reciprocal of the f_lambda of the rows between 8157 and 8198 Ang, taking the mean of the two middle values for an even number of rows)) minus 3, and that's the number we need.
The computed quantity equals -2.53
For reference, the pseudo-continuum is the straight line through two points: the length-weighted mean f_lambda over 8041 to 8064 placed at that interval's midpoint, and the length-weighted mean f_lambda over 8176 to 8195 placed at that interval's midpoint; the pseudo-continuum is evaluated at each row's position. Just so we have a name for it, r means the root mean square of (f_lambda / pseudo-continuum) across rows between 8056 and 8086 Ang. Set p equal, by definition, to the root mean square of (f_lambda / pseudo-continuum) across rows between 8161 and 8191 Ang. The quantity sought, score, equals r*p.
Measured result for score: 1.15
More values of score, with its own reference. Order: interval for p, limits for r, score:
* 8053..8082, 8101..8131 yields 1.07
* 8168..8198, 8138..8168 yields 1.17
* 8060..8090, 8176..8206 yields 1.01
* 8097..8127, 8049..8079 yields 1.08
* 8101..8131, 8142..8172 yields 1.21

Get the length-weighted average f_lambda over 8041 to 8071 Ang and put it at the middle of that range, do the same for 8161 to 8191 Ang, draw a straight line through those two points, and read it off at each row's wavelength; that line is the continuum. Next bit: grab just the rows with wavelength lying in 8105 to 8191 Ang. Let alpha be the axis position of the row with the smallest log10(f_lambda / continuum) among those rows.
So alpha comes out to 8181.47 Ang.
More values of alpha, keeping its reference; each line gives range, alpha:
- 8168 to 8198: 8181.47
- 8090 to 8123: 8095.27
